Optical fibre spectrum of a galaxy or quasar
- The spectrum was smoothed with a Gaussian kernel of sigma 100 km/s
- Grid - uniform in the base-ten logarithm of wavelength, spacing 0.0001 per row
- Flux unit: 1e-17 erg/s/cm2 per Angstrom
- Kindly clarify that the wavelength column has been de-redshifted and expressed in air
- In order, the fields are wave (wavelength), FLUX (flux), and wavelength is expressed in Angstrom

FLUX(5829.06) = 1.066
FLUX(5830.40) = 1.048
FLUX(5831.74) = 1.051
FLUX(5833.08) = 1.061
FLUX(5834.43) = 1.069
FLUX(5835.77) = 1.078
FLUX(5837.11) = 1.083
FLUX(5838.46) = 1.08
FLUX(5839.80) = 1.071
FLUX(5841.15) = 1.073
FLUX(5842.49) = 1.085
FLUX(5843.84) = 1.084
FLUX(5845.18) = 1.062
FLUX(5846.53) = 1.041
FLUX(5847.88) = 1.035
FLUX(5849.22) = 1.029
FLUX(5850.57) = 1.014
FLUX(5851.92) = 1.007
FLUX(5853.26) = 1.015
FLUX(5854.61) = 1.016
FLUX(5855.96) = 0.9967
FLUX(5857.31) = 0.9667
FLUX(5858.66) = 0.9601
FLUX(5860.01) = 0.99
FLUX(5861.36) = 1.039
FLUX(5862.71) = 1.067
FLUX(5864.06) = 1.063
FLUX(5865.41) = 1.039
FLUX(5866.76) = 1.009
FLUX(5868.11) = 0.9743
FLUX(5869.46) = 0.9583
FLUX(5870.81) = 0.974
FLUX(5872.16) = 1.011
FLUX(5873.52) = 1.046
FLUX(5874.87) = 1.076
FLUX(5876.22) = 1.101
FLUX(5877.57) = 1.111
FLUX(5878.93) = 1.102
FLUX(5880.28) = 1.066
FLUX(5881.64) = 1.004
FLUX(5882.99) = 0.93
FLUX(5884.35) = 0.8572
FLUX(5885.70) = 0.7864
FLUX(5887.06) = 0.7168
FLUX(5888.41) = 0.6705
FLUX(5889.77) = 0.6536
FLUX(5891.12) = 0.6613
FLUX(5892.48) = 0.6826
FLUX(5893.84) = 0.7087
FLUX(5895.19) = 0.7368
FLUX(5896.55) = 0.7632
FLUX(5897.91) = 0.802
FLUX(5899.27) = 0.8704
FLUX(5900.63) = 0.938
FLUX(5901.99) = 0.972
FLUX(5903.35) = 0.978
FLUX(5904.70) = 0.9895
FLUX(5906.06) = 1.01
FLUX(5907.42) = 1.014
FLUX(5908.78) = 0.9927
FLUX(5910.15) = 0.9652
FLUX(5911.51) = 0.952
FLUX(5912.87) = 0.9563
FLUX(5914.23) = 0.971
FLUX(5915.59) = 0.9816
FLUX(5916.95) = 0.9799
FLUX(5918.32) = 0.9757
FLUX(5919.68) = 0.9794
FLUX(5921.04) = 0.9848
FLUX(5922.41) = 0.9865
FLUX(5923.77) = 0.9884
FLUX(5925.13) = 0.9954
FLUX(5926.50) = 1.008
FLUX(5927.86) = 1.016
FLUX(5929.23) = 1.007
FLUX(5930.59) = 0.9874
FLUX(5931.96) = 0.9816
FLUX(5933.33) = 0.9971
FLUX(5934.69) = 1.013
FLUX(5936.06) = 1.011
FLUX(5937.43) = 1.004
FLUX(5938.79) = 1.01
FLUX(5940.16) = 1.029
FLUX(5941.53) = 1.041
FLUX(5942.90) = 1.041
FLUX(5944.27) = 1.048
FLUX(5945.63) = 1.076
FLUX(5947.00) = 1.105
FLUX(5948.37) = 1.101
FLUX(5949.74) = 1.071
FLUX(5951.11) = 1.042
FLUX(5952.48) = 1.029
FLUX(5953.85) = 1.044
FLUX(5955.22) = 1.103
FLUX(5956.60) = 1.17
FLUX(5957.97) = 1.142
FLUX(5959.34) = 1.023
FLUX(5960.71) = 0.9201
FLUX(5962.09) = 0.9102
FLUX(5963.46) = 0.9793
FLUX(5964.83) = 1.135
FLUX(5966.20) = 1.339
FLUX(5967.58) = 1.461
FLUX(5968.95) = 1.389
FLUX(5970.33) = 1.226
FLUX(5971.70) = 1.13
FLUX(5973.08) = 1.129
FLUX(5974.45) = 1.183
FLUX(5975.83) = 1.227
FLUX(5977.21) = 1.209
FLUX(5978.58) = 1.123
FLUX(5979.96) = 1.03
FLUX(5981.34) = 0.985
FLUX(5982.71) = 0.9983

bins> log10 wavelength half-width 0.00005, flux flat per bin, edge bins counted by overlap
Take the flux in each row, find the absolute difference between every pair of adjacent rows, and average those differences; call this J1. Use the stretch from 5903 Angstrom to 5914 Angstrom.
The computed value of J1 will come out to 0.015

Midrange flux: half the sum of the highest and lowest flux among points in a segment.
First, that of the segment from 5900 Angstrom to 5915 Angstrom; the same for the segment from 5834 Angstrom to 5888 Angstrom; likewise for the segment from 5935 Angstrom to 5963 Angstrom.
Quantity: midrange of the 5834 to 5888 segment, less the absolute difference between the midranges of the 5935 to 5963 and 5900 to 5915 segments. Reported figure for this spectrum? 0.85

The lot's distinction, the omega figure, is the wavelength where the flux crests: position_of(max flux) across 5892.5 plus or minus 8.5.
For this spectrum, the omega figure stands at 5900.63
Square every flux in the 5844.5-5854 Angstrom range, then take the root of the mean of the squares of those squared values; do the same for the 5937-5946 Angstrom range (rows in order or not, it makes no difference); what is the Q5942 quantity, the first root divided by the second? 0.99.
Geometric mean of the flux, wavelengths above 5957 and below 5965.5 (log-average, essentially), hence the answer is 1.01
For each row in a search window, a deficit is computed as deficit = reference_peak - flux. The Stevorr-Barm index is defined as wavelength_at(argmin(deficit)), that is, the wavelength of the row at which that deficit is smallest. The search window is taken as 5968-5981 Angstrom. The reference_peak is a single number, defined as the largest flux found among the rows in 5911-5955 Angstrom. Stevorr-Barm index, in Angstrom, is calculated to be 5968.95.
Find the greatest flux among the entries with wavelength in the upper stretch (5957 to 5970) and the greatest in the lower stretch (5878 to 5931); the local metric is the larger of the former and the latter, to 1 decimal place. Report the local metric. 1.5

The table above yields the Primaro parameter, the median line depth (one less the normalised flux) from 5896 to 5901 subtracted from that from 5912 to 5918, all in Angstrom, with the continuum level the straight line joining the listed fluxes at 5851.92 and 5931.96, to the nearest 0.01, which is -0.15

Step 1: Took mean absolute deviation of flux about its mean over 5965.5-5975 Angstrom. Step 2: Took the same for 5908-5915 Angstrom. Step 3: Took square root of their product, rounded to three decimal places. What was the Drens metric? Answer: 0.036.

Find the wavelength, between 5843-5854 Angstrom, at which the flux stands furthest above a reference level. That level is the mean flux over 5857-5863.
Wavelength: 5843.84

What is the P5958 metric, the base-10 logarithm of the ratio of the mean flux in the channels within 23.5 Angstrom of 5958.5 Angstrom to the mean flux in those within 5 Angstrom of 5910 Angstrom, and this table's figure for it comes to 0.051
